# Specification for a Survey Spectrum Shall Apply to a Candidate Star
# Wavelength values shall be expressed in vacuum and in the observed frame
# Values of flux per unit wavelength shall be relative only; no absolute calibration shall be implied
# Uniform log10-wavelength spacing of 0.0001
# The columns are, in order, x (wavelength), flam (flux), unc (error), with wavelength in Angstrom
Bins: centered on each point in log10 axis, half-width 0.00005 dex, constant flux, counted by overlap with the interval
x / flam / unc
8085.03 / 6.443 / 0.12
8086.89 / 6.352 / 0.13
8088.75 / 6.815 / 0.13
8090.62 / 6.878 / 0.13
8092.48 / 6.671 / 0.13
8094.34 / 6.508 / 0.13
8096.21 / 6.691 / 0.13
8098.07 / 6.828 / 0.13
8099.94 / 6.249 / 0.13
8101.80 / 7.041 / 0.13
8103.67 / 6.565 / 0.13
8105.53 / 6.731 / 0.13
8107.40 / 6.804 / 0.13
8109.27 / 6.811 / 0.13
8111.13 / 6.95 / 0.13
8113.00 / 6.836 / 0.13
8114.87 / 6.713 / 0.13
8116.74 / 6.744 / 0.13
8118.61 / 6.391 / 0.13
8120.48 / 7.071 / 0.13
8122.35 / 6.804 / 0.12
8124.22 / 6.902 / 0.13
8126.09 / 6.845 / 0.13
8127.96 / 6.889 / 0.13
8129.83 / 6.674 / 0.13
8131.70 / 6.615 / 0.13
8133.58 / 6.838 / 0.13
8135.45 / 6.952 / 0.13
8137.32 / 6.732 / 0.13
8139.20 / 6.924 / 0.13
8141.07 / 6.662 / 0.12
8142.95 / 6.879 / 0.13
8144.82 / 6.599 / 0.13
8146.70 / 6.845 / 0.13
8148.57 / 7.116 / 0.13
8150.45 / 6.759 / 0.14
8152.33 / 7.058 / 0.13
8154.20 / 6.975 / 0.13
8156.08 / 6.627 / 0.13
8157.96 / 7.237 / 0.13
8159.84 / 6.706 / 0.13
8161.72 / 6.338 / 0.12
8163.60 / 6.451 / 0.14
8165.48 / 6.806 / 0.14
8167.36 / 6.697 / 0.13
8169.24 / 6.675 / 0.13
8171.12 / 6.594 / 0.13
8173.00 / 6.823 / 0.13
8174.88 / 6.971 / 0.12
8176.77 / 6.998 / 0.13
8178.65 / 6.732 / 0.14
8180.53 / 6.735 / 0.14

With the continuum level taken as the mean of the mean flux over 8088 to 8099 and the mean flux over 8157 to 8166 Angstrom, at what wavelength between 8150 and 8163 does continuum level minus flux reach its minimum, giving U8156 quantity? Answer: 8157.96 Angstrom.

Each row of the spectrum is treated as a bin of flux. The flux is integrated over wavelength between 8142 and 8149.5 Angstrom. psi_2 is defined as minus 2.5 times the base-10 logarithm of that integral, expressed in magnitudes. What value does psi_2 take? -4.279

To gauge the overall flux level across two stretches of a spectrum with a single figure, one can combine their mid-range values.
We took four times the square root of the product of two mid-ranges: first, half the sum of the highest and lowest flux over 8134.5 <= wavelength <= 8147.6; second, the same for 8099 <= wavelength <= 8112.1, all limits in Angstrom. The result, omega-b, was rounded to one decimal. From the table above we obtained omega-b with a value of 26.8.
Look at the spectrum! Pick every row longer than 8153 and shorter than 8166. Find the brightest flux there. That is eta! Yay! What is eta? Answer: 7.237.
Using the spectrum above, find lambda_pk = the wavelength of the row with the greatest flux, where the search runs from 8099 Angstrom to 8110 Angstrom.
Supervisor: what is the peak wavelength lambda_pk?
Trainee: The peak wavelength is 8101.80 Angstrom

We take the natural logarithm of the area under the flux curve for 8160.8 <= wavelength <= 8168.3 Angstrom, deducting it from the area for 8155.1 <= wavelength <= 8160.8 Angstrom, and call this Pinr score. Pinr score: 35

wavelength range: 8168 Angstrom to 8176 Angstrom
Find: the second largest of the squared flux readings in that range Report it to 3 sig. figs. 46.6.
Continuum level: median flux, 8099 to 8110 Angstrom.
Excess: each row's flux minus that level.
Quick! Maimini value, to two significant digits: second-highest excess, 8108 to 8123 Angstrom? 0.18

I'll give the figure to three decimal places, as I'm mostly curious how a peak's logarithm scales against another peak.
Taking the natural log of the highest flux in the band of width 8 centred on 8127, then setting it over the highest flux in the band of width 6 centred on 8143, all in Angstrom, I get 0.281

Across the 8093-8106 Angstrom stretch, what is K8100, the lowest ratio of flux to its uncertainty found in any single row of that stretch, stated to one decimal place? 48.1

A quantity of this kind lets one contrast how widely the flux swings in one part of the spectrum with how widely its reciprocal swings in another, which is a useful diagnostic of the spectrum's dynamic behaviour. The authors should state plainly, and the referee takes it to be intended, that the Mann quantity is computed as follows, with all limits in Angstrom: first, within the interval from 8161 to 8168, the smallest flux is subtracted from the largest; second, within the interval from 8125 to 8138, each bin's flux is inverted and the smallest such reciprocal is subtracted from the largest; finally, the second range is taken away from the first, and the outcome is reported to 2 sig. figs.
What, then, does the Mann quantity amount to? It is 0.46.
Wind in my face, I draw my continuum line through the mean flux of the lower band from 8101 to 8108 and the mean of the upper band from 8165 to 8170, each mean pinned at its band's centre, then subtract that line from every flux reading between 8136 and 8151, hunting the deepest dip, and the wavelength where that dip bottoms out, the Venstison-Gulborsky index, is 8144.82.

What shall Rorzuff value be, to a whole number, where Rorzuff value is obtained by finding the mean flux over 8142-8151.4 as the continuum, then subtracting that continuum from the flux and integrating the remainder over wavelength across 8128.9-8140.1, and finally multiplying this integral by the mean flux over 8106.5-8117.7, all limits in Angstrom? -4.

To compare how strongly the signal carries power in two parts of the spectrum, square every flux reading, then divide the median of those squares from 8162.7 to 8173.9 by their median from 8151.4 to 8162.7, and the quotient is 0.955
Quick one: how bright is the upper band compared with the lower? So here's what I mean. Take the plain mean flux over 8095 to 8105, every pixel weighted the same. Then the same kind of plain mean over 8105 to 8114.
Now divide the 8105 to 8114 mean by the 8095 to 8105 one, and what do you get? 1.02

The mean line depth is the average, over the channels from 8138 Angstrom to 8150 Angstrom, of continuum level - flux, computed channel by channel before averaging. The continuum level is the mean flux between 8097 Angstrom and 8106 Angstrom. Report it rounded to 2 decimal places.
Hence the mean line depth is -0.15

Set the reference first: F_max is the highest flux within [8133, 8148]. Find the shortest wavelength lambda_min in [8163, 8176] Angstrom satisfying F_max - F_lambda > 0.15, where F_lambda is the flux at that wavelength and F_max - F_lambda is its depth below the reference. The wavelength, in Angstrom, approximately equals 8163.60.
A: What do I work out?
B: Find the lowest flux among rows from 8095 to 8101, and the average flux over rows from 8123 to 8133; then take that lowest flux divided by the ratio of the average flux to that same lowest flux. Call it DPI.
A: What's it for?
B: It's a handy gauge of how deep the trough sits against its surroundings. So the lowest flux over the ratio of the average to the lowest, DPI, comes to 5.8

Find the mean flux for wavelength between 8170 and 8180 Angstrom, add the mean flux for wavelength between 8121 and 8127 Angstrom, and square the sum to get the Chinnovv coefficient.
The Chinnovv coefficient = 187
